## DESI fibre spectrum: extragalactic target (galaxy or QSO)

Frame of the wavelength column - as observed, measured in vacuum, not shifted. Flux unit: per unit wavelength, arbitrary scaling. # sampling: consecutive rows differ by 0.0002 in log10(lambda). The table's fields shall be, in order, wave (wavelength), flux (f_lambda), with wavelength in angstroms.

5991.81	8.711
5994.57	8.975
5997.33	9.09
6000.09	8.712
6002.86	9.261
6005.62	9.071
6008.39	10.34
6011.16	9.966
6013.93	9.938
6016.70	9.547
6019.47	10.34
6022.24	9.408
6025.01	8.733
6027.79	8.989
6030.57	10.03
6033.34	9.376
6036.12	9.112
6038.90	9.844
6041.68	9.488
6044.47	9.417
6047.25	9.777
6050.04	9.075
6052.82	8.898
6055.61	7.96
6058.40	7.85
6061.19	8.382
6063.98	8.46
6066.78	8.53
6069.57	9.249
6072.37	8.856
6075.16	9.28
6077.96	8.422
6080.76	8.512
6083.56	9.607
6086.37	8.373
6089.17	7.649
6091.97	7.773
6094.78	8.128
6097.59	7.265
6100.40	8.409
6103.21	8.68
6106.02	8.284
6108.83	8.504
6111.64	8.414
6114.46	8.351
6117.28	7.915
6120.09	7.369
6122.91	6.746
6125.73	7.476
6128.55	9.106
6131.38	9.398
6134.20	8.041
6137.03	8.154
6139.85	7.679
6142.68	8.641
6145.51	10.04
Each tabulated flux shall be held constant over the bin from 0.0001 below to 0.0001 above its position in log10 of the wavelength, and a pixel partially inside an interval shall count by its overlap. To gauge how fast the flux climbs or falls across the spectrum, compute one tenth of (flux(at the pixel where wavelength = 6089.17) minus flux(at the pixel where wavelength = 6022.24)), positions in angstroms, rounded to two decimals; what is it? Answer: -0.18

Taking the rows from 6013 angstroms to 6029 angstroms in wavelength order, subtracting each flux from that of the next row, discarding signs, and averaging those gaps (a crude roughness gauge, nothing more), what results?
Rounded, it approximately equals 0.61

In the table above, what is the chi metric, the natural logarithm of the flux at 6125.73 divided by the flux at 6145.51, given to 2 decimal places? -0.29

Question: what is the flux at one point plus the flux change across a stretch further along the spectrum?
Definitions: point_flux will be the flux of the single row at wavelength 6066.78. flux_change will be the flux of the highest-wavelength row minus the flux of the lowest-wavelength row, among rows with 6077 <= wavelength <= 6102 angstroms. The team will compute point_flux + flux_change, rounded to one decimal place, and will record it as 8.5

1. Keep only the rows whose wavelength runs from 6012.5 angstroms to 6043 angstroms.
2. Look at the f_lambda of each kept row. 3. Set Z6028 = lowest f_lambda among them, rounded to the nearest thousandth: 8.733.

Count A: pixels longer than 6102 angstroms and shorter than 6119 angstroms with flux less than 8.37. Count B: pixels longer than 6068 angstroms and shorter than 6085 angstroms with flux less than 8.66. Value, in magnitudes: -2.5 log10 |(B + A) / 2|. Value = -1.0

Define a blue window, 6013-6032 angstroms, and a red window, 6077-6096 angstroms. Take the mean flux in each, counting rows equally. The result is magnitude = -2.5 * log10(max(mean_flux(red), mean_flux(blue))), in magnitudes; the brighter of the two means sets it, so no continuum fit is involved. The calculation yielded -2.45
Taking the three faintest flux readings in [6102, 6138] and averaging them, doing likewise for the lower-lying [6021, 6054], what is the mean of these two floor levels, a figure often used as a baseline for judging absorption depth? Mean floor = 8.04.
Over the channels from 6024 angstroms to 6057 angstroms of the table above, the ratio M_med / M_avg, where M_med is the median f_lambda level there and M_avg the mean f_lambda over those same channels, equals 1.00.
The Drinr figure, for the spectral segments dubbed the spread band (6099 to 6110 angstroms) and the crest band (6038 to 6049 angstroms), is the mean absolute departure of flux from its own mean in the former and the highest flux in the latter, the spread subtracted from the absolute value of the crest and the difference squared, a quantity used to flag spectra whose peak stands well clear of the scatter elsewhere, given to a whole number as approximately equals 95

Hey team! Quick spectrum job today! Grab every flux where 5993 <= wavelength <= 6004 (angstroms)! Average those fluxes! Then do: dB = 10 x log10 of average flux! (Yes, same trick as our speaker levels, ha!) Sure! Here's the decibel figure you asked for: 9.5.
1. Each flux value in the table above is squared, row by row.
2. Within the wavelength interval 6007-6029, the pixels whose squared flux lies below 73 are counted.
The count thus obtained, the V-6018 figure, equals 0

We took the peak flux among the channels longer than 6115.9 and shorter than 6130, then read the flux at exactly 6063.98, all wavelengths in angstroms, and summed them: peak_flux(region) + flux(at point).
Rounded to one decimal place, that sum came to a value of 17.6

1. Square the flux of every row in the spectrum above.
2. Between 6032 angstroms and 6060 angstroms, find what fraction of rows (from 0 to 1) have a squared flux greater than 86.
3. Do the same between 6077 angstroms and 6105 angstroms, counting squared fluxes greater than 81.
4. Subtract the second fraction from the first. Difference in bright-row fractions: 0.40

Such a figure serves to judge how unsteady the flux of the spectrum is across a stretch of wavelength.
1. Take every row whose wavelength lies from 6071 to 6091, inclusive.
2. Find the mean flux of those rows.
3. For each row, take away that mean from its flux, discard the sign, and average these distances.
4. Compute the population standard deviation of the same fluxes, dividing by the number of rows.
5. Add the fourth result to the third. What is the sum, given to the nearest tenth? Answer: 1.1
